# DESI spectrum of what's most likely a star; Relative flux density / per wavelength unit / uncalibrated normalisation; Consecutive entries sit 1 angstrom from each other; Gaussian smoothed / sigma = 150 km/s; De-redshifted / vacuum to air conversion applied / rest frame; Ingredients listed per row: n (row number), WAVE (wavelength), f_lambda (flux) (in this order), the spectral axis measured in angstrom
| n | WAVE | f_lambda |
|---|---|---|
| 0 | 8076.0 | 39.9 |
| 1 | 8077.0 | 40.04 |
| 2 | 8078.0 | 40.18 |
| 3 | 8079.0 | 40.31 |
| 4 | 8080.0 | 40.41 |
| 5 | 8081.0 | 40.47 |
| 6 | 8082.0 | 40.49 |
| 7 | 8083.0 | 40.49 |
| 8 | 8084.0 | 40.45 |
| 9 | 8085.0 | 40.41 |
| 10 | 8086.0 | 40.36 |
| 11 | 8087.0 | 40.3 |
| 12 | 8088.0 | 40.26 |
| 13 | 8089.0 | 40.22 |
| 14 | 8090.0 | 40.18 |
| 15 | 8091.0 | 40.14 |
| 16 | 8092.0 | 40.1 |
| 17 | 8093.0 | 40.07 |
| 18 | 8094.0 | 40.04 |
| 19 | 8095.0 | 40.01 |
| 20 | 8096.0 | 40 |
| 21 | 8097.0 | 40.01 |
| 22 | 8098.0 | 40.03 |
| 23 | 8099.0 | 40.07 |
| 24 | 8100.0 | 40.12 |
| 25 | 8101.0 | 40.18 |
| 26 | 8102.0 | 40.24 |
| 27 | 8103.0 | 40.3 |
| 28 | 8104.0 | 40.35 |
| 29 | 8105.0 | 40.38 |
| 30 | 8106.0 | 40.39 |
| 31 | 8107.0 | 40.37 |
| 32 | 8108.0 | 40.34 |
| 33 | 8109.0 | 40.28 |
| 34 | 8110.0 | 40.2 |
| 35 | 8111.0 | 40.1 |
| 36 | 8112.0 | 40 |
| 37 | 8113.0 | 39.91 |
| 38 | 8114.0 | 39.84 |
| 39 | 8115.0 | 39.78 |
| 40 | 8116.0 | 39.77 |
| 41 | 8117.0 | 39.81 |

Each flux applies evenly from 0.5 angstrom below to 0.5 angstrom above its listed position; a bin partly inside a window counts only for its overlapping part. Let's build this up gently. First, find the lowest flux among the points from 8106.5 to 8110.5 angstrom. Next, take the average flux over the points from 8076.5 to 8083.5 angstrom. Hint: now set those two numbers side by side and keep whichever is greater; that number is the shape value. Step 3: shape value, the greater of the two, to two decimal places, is 40.34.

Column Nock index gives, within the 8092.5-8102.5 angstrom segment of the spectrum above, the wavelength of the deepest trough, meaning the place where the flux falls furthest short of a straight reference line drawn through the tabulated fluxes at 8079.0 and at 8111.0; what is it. 8096.0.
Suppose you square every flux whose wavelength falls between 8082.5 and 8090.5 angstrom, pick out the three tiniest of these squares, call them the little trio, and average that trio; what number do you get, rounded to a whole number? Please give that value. 1618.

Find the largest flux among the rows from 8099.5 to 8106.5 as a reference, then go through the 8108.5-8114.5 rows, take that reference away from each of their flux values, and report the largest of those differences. -0.11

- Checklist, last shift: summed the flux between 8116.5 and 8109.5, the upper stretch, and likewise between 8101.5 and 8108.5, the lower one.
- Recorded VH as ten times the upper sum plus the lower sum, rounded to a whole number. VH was 3078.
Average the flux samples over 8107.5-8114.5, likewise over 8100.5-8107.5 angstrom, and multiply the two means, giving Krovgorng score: 1616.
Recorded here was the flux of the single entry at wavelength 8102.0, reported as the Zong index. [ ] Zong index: 40.24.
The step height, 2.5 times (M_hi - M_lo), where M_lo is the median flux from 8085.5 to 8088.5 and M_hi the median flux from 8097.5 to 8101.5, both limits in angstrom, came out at -0.51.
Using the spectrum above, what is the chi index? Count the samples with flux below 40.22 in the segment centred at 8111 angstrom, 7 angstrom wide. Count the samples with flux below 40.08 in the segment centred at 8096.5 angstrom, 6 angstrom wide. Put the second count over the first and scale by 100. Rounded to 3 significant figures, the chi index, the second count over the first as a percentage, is 120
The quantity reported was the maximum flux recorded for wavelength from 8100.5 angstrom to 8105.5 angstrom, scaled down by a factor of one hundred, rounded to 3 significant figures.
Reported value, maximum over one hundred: 0.404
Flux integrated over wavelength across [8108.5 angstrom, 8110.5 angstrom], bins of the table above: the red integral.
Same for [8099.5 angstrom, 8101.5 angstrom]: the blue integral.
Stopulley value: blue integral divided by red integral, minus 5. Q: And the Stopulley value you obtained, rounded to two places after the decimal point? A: -4.00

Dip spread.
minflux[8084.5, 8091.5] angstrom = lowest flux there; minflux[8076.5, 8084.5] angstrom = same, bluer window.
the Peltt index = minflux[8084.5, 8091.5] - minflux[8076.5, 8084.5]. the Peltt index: 0.10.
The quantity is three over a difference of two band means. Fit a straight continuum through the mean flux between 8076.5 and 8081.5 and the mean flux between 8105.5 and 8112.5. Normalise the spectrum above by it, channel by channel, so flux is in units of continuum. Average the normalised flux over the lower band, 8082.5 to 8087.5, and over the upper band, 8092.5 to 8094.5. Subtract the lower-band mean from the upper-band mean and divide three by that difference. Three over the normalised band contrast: -360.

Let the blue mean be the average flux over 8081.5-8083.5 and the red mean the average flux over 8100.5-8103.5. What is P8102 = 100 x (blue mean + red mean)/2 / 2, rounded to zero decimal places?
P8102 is 2018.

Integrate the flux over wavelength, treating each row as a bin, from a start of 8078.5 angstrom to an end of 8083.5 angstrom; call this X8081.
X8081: 202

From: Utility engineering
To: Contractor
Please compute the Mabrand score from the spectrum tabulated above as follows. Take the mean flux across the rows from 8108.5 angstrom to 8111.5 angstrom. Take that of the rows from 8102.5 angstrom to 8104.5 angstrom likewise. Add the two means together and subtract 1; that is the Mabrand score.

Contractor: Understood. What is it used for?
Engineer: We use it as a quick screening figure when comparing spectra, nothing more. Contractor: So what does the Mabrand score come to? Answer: 79.5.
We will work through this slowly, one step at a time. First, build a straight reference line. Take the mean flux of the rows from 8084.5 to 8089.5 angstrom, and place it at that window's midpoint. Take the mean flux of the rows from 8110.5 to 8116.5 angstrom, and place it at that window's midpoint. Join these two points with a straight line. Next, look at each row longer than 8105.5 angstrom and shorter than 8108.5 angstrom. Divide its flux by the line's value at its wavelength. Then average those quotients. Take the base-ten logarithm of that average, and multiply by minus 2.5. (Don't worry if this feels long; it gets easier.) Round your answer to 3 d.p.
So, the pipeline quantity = -0.010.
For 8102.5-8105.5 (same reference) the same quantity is -0.008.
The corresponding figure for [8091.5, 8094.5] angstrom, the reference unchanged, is 0.004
